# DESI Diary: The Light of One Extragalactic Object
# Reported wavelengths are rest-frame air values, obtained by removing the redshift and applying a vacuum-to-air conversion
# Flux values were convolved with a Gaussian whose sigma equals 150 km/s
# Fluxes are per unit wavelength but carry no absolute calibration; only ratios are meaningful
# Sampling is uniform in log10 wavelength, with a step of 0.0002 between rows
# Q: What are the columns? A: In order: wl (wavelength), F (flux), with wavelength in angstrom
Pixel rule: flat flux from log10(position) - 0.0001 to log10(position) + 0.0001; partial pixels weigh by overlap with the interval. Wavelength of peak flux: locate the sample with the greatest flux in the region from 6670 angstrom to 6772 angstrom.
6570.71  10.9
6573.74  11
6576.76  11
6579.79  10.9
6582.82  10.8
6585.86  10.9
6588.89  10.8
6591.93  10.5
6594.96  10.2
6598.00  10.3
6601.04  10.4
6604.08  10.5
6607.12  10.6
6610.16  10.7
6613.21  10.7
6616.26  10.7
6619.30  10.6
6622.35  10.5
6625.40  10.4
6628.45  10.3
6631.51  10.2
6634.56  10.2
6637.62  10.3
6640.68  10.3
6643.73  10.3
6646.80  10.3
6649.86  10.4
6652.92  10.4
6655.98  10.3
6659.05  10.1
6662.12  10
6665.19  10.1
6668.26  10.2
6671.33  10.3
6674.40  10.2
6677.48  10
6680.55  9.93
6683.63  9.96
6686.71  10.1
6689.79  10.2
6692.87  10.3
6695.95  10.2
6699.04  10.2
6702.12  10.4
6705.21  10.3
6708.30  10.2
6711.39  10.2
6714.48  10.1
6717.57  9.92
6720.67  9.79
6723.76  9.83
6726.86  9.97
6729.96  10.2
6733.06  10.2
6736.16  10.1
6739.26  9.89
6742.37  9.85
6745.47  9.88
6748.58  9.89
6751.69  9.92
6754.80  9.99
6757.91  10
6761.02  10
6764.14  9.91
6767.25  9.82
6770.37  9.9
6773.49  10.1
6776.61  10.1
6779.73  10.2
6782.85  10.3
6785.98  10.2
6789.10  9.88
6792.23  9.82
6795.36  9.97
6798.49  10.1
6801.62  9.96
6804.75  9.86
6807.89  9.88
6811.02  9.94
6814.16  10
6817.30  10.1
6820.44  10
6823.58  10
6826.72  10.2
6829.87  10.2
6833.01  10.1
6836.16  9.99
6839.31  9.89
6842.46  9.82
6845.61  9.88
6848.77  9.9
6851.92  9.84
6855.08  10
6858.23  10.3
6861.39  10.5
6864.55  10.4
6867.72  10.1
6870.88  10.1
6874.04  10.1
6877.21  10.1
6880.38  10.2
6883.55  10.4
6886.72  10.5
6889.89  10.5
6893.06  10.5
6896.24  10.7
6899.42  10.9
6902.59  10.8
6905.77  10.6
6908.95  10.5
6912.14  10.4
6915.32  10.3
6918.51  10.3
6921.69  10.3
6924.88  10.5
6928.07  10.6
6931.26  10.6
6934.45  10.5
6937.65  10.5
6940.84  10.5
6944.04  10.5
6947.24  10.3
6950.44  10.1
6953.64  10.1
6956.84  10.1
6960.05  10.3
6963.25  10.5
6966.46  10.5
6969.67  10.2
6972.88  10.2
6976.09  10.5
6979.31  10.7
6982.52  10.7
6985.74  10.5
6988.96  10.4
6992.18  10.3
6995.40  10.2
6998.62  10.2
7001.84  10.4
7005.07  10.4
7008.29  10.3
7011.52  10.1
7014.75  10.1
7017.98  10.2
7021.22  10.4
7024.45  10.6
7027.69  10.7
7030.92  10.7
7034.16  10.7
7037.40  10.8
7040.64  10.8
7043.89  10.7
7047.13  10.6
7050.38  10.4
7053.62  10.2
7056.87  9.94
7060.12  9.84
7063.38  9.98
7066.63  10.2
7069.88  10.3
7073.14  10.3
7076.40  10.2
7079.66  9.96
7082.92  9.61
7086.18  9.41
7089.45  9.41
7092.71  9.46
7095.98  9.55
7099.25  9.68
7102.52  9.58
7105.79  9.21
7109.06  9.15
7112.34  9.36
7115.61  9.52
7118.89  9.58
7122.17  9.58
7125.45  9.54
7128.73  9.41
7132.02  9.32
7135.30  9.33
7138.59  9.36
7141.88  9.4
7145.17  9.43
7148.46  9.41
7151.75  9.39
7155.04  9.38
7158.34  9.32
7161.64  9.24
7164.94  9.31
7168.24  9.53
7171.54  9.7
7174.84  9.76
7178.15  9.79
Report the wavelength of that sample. 6702.12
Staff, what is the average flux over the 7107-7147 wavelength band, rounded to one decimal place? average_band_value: 9.4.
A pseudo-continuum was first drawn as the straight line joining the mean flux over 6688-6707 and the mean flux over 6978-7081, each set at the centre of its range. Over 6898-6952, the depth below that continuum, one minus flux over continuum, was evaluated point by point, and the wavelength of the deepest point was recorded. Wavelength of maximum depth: 6950.44 angstrom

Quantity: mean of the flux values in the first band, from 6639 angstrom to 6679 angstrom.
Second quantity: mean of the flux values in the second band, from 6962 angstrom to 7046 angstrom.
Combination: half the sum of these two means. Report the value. 10.3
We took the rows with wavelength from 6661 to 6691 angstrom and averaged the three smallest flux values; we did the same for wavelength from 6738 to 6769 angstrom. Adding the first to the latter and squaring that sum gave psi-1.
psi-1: 393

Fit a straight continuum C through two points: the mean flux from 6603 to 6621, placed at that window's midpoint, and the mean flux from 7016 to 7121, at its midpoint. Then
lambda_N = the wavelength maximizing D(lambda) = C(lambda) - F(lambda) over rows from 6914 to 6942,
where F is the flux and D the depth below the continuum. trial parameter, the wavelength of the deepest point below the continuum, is 6915.32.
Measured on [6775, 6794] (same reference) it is 6792.23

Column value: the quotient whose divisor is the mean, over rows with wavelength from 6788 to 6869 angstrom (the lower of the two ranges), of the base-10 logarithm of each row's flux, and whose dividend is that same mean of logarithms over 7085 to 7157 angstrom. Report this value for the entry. 0.974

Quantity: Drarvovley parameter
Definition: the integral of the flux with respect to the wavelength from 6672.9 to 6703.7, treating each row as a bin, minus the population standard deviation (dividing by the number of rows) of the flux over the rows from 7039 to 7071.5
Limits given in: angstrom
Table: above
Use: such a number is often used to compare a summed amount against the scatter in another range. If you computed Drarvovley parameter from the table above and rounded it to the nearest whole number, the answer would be 312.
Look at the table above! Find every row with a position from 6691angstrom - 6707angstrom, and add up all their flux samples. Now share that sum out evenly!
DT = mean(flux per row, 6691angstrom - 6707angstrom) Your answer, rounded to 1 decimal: 10.3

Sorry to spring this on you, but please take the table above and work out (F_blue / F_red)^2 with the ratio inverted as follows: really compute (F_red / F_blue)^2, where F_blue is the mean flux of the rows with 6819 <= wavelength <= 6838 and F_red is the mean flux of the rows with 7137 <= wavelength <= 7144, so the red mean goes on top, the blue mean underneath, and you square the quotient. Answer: 0.87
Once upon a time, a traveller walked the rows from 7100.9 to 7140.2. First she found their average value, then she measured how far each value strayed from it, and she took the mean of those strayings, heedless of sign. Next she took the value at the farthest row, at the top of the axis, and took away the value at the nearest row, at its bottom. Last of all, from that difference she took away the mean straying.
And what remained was -0.34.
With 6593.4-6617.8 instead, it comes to 0.34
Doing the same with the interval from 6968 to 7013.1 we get -0.25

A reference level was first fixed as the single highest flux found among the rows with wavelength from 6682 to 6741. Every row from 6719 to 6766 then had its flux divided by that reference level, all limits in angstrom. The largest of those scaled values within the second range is 0.98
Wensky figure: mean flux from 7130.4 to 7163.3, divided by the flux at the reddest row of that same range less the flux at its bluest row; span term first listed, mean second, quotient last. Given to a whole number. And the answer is -117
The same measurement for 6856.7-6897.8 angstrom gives 26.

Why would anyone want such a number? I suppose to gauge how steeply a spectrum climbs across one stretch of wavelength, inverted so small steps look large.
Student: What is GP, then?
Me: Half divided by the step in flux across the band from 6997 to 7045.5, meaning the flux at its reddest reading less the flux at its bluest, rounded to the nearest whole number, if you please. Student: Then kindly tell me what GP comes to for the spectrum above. 1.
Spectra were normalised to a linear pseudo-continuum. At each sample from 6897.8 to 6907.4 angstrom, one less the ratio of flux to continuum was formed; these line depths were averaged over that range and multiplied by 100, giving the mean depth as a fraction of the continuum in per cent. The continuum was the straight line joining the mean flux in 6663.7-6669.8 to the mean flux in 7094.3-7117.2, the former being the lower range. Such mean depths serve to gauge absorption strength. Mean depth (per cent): -10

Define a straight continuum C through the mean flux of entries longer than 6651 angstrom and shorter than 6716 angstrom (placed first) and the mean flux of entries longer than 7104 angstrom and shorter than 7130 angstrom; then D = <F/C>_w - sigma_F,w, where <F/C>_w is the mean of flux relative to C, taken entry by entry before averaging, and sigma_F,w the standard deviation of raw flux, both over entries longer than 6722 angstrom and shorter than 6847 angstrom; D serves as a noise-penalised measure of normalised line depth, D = 0.87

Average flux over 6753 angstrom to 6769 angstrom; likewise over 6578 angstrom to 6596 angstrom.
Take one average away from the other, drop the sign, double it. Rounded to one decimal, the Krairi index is 1.5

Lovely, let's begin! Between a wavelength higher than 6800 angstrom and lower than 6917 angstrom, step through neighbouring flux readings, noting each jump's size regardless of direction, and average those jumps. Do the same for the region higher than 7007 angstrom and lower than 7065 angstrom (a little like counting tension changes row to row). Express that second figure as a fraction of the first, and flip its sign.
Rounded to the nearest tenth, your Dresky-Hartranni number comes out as -1.2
